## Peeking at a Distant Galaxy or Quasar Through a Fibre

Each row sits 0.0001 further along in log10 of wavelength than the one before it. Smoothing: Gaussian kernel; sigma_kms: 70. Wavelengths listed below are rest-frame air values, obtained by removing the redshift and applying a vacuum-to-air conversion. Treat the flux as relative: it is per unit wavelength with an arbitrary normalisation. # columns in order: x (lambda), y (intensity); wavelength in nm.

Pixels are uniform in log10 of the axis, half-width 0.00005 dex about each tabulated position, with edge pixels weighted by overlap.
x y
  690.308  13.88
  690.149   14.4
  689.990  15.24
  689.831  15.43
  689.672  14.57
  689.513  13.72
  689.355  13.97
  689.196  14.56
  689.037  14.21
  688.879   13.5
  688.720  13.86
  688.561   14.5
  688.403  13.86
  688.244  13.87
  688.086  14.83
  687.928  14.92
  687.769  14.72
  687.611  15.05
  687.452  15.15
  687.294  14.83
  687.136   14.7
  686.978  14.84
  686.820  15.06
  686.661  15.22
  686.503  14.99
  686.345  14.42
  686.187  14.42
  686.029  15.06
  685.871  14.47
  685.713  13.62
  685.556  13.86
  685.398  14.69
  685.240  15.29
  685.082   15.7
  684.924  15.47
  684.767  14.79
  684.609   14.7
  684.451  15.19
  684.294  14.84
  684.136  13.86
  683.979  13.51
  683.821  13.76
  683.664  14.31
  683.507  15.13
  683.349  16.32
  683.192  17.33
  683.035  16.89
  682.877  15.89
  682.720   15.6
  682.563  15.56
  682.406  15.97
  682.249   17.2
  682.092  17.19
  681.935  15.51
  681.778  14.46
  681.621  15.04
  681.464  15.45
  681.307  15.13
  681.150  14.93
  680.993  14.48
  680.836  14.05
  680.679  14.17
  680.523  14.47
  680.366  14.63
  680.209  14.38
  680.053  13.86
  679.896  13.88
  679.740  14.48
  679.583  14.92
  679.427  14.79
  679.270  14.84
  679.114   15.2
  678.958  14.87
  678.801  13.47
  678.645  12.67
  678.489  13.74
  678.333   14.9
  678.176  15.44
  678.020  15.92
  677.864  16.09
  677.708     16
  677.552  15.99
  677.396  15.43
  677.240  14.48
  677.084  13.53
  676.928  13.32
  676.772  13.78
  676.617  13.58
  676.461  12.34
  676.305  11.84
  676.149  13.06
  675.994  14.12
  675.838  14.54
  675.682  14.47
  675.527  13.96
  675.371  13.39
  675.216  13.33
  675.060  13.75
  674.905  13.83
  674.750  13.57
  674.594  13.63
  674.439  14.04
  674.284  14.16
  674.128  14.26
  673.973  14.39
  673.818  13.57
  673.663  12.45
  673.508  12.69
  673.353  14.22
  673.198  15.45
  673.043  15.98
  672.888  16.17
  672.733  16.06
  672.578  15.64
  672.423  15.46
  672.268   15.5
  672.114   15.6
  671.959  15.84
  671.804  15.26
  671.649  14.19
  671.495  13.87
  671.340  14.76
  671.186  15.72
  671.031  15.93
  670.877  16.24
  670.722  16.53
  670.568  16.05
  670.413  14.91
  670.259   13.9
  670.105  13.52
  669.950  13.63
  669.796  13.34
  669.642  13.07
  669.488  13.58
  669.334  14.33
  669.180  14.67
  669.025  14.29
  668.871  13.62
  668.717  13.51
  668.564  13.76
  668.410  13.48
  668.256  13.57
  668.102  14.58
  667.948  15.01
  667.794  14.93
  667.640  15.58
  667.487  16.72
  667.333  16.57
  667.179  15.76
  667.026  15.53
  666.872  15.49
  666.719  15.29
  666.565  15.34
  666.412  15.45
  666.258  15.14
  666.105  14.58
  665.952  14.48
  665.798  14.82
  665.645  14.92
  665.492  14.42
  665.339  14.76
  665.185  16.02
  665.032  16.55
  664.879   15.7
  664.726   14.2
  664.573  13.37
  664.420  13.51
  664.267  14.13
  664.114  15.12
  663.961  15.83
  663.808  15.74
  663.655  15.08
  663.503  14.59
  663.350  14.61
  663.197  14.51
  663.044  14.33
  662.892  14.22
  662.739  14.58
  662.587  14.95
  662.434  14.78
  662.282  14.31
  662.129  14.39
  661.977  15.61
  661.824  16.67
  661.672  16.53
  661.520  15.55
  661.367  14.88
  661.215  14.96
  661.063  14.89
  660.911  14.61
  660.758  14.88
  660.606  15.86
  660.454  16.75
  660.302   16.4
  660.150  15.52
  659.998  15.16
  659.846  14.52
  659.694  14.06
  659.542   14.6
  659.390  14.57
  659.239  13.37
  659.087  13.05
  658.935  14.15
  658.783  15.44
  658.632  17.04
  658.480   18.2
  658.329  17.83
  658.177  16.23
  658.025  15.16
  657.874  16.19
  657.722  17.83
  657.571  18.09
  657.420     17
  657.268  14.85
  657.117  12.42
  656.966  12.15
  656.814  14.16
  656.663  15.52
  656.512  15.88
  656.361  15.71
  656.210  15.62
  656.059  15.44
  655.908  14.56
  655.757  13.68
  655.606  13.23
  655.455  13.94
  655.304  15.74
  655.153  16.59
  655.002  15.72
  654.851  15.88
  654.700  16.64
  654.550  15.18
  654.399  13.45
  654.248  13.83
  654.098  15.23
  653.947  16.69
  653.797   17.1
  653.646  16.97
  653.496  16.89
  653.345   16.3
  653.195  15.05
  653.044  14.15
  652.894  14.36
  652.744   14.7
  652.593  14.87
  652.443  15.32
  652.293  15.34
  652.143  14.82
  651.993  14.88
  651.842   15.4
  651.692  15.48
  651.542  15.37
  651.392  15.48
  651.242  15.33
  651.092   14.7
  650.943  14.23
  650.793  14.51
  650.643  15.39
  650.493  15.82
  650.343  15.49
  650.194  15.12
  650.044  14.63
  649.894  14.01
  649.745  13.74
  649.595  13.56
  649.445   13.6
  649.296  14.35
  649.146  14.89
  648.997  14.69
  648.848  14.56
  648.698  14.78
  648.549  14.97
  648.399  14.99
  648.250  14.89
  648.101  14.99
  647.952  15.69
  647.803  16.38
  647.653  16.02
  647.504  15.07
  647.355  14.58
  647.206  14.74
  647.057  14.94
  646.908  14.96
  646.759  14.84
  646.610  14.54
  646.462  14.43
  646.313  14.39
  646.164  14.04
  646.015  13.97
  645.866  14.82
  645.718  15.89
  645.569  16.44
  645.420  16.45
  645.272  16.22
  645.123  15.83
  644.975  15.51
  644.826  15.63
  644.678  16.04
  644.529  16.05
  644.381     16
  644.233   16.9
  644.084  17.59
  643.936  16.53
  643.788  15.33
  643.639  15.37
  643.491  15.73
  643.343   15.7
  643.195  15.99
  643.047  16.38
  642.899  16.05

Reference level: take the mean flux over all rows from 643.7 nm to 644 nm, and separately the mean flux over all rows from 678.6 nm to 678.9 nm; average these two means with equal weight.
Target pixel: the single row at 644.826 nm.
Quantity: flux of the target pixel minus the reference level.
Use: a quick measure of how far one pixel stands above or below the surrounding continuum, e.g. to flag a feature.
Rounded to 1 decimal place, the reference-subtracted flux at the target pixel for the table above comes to 1.1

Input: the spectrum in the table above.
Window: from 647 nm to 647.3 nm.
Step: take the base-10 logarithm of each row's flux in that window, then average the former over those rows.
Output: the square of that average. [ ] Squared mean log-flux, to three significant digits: 1.37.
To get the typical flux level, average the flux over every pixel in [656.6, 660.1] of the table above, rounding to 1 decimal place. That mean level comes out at 15.3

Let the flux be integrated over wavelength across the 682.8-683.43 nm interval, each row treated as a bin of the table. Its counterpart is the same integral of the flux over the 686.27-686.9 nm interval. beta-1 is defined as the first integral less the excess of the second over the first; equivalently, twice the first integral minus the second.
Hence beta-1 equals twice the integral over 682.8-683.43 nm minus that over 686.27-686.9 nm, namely 11.5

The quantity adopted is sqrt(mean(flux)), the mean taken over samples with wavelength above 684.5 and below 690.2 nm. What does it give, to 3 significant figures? 3.82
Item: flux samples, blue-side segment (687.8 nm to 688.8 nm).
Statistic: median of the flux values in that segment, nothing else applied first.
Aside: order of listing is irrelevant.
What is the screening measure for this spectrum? 14.2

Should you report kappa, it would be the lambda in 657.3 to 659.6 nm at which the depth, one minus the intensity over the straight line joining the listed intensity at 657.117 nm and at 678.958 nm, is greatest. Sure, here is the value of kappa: 659.087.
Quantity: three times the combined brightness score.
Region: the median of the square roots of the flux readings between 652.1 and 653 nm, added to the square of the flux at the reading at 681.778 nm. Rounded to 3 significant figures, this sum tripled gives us 639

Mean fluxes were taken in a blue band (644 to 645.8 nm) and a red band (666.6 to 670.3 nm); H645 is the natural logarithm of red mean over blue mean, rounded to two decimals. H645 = -0.11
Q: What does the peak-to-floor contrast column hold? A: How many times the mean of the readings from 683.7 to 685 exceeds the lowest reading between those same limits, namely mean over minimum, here 1.07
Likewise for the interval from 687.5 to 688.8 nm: 1.04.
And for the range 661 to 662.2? 1.07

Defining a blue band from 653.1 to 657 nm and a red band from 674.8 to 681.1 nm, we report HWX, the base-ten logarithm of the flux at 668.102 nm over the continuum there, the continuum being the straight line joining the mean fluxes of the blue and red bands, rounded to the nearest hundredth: 0.00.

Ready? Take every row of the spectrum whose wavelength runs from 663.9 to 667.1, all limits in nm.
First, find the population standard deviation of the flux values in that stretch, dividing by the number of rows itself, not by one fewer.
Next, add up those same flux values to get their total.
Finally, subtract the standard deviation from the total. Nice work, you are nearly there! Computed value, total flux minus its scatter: 314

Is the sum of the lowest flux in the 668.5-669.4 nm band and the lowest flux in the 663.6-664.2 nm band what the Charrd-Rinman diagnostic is 28.6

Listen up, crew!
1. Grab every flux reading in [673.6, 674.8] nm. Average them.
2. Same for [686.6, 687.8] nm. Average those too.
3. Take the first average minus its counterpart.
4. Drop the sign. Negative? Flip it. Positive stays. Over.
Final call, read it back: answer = 1.2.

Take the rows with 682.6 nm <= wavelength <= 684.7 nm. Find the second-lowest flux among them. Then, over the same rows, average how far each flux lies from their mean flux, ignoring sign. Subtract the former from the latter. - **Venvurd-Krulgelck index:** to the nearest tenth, -12.8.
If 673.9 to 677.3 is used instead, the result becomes -11.8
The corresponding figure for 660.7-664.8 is -12.9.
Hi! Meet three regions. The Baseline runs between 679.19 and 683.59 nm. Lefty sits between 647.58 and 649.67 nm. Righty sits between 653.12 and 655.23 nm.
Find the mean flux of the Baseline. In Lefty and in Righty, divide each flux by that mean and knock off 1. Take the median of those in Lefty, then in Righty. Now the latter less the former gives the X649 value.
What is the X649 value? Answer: 0.079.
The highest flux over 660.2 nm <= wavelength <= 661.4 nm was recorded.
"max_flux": 16.75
